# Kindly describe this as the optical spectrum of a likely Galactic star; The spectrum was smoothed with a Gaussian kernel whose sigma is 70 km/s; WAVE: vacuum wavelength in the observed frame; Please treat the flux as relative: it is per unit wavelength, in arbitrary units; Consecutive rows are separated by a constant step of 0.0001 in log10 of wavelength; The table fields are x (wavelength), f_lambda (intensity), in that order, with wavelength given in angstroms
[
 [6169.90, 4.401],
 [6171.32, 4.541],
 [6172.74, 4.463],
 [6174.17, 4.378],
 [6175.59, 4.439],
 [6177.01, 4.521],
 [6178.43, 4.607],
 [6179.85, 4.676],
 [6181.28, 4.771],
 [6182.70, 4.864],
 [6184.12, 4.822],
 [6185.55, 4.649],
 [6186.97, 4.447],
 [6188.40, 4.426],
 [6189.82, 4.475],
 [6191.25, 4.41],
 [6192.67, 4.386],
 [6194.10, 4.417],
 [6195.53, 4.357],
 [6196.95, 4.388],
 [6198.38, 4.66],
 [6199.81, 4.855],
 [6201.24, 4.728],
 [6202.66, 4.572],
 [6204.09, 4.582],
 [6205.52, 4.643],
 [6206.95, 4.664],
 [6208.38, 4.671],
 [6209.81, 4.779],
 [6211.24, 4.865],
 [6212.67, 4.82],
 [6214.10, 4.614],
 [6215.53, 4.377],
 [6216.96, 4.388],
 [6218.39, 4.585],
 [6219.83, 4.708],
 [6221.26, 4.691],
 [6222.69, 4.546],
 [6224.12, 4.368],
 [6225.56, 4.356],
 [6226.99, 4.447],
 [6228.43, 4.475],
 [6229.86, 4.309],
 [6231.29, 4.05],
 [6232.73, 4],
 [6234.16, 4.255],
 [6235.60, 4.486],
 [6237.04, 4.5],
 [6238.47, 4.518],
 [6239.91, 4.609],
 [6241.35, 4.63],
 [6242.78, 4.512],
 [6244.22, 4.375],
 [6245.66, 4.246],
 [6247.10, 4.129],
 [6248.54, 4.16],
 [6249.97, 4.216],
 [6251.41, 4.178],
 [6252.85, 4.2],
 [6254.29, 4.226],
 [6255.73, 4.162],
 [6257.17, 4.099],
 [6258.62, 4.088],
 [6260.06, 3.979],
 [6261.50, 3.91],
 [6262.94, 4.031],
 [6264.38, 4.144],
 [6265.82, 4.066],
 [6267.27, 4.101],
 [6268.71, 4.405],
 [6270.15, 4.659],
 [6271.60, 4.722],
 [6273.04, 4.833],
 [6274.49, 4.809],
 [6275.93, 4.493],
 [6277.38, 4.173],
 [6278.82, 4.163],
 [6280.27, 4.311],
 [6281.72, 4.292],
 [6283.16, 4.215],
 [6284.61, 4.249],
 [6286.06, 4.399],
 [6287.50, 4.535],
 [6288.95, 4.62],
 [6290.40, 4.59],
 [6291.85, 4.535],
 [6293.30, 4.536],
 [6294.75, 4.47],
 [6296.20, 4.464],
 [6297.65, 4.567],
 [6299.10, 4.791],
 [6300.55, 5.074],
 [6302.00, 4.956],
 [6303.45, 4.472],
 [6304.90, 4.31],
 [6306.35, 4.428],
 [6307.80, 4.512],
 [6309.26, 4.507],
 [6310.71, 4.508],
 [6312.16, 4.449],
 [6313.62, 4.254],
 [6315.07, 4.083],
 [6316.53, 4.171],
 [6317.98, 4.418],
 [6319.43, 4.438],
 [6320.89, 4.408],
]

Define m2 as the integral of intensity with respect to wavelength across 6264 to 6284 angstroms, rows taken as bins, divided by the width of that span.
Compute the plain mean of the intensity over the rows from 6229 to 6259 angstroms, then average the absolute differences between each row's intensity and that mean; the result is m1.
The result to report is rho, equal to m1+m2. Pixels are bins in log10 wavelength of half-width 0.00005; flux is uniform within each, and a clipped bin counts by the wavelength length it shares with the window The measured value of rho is 4.55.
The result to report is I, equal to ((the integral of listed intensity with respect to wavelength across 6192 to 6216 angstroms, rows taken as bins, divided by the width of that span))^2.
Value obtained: 21.3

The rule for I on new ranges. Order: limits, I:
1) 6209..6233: 20.3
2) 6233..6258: 18.6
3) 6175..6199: 20.7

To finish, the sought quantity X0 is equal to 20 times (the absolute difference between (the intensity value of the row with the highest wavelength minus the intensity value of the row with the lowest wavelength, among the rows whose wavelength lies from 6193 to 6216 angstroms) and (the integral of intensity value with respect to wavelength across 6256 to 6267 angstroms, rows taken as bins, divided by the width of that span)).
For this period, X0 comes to 82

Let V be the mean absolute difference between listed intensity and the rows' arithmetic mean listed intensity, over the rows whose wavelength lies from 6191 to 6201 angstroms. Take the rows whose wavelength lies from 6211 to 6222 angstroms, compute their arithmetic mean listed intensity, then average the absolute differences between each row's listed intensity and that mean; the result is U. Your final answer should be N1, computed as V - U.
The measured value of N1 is 0.009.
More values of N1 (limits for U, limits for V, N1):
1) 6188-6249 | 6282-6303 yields 0.006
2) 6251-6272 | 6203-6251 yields 0.015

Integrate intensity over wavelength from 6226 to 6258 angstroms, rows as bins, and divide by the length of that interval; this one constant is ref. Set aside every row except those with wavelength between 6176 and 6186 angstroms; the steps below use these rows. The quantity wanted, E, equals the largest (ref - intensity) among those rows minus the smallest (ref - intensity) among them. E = 0.34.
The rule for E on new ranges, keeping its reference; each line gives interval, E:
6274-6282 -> 0.65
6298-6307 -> 0.76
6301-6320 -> 0.87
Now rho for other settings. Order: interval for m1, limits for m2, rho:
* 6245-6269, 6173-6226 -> 4.66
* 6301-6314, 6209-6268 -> 4.46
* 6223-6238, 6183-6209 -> 4.70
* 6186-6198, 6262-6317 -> 4.47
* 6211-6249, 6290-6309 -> 4.76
